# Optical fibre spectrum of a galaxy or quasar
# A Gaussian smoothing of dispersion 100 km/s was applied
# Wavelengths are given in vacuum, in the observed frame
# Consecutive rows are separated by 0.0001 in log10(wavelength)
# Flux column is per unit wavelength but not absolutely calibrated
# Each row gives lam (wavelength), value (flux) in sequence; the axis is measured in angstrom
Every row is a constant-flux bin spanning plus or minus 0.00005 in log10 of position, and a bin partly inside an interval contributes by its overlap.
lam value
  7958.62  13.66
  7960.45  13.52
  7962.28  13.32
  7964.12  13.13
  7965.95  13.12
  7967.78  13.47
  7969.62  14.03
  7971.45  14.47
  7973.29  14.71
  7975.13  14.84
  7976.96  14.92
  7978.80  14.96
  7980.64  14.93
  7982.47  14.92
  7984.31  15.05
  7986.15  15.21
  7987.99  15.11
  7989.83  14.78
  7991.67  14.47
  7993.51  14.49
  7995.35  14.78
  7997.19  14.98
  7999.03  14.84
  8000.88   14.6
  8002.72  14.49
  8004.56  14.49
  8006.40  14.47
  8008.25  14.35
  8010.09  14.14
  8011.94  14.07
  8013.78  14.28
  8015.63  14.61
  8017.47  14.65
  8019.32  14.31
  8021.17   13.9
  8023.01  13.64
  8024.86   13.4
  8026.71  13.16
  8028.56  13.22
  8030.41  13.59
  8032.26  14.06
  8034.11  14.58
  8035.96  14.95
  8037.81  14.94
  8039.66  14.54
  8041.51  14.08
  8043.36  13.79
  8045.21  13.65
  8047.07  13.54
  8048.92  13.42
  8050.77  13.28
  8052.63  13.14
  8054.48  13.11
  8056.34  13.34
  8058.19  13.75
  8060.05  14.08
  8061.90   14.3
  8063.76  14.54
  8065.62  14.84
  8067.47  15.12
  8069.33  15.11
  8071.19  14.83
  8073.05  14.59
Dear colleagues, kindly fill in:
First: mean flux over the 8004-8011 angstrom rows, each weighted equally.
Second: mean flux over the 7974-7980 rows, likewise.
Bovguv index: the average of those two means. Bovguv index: 14.6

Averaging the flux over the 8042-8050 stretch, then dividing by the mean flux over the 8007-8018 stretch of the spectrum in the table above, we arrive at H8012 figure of 0.95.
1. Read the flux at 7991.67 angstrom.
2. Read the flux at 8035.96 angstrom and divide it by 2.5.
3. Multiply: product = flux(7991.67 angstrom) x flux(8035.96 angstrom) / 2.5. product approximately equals 87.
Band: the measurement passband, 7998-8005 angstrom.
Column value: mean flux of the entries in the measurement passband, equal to 14.6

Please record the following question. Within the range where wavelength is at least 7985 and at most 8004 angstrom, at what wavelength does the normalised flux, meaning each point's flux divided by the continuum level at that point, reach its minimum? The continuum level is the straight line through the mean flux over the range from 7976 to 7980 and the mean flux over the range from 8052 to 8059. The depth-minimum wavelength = 7991.67 angstrom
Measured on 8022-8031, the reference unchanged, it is 8026.71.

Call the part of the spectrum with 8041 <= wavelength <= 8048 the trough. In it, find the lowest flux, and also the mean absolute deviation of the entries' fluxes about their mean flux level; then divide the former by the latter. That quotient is 80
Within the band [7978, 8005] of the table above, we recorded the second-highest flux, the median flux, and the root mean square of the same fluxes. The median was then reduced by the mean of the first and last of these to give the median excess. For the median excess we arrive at -0.12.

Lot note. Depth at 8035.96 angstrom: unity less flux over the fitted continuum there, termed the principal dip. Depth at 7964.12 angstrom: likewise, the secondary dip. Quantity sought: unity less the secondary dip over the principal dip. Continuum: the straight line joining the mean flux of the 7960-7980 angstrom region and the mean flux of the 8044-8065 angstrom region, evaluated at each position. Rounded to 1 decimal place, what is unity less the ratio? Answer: 1.8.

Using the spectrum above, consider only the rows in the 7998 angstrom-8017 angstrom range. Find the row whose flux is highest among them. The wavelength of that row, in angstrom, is 7999.03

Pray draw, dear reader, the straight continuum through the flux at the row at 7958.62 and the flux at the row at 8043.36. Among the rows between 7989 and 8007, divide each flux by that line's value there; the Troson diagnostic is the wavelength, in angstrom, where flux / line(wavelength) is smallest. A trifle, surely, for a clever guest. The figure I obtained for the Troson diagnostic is 8006.40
